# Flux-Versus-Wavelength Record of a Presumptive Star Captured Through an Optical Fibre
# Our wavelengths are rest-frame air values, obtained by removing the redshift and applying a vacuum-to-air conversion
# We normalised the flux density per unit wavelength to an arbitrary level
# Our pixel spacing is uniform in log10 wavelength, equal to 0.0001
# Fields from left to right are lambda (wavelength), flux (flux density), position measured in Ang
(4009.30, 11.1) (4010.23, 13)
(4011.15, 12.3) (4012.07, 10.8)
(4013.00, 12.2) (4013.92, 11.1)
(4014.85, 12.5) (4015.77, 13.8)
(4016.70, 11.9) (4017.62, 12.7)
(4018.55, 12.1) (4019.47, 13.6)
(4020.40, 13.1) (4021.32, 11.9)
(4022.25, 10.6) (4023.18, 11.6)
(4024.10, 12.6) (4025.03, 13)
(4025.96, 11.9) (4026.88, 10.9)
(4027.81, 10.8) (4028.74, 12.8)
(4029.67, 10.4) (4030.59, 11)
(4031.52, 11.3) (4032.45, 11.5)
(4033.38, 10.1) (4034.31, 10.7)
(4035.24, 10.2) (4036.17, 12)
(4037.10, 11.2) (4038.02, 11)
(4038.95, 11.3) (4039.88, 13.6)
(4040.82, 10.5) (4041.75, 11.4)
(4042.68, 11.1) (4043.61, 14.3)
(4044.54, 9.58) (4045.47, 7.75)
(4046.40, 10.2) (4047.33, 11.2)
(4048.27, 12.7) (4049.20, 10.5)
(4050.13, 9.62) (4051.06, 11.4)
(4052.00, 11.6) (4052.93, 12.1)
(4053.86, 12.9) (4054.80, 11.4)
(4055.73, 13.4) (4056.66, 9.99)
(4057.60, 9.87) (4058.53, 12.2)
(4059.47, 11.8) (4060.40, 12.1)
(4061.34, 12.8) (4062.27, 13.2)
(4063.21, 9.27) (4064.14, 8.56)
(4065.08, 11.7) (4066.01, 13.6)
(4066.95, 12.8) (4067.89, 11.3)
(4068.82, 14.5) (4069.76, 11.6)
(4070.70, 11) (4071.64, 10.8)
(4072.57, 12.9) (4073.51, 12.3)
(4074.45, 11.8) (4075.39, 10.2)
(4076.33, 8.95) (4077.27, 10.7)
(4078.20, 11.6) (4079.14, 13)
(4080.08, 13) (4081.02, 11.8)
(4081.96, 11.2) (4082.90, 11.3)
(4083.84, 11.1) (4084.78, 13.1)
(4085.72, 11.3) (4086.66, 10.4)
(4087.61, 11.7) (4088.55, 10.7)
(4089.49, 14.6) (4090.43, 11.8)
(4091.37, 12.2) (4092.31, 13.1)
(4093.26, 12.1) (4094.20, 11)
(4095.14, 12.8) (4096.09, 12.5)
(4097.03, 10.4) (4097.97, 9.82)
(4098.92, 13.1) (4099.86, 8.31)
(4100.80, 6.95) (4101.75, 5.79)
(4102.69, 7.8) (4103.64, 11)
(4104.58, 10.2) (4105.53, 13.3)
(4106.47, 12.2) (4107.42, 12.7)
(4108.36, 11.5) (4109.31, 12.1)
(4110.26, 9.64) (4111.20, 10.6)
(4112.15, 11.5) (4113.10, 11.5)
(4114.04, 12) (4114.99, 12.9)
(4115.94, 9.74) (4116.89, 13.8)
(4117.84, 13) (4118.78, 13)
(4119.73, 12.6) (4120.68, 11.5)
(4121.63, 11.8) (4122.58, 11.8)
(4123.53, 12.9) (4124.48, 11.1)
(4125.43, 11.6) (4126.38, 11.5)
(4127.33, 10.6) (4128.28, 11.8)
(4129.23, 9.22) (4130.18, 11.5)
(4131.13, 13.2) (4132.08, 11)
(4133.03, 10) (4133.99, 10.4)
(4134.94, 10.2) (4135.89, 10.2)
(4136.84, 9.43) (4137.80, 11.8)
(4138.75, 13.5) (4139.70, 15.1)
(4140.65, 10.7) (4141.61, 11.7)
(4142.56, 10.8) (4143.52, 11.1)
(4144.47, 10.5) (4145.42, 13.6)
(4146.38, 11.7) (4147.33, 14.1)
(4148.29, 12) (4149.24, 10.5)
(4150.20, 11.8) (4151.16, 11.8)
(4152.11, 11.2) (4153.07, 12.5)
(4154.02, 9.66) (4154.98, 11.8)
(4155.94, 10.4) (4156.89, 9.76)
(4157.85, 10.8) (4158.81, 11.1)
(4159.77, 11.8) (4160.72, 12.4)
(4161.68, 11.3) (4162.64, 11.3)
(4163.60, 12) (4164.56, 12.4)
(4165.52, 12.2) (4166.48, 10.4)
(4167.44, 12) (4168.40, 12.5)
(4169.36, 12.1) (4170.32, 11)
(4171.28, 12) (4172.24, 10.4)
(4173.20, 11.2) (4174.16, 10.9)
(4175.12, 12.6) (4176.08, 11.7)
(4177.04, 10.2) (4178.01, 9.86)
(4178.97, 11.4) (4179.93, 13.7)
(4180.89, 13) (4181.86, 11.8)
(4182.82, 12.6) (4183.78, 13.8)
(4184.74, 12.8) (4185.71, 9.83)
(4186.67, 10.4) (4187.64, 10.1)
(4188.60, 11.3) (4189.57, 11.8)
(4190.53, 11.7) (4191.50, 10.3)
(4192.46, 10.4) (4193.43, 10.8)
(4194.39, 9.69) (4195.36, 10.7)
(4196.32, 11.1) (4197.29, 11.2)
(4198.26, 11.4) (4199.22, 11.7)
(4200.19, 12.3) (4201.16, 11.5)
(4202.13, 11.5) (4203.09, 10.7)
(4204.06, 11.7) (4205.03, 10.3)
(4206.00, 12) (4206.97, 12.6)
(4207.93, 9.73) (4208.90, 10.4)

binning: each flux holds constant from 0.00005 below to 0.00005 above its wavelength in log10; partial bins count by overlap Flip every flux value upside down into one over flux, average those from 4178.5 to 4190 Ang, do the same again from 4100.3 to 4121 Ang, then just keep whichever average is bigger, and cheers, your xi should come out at 0.0940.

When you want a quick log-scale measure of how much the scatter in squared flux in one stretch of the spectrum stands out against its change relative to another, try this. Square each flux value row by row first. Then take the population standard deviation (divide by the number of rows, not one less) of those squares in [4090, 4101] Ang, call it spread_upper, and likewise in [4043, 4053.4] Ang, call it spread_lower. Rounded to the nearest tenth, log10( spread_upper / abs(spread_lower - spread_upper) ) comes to 1.4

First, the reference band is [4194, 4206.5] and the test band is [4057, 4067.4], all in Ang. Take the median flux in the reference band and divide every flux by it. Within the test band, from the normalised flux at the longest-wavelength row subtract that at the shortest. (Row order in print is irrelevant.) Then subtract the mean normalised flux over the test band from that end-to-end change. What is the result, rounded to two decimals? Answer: -0.76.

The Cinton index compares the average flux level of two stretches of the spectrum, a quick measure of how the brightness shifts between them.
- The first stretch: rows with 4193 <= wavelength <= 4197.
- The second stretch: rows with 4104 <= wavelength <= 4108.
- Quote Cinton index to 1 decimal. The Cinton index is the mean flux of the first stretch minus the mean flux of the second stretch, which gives -1.5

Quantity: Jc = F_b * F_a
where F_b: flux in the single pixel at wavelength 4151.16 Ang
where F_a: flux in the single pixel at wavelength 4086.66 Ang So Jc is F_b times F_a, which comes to 123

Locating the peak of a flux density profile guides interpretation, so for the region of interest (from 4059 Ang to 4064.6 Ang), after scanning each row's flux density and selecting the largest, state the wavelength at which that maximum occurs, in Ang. 4062.27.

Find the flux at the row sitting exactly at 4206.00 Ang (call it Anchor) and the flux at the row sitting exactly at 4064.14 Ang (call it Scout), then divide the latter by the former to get 0.71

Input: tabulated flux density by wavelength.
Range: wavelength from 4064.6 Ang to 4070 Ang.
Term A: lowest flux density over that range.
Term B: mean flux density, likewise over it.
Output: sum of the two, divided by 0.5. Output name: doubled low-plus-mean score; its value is 48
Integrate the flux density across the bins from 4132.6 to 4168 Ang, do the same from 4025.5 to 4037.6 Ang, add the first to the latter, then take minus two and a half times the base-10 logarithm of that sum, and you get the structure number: -6.83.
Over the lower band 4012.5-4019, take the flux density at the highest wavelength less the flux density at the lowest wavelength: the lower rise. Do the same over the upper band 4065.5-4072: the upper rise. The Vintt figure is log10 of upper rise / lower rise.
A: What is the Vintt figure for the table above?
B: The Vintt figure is 1.4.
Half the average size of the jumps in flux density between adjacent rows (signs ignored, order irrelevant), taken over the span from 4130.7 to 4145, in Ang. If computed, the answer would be 0.62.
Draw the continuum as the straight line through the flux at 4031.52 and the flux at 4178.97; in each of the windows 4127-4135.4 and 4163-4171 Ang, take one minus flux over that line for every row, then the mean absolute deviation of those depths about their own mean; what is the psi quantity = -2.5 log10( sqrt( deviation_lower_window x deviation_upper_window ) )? 3.02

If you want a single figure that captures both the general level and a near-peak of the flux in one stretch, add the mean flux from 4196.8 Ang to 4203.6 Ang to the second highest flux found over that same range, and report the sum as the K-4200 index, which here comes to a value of 23.2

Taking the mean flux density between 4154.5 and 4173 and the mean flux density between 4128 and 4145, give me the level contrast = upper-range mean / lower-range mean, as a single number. 1.02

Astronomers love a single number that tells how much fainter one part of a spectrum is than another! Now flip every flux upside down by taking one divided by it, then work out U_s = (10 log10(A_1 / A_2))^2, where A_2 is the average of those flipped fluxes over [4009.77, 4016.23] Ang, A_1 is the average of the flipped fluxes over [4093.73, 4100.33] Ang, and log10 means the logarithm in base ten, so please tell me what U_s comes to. 0.24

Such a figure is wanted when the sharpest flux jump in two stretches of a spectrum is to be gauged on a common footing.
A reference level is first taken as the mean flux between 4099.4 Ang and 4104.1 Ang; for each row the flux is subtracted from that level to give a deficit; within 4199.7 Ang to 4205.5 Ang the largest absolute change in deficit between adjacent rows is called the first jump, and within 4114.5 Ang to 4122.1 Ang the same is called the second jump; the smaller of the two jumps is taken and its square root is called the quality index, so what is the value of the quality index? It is 1.18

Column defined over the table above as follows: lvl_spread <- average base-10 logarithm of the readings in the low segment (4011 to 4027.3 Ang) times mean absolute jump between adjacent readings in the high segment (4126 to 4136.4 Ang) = 1.3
